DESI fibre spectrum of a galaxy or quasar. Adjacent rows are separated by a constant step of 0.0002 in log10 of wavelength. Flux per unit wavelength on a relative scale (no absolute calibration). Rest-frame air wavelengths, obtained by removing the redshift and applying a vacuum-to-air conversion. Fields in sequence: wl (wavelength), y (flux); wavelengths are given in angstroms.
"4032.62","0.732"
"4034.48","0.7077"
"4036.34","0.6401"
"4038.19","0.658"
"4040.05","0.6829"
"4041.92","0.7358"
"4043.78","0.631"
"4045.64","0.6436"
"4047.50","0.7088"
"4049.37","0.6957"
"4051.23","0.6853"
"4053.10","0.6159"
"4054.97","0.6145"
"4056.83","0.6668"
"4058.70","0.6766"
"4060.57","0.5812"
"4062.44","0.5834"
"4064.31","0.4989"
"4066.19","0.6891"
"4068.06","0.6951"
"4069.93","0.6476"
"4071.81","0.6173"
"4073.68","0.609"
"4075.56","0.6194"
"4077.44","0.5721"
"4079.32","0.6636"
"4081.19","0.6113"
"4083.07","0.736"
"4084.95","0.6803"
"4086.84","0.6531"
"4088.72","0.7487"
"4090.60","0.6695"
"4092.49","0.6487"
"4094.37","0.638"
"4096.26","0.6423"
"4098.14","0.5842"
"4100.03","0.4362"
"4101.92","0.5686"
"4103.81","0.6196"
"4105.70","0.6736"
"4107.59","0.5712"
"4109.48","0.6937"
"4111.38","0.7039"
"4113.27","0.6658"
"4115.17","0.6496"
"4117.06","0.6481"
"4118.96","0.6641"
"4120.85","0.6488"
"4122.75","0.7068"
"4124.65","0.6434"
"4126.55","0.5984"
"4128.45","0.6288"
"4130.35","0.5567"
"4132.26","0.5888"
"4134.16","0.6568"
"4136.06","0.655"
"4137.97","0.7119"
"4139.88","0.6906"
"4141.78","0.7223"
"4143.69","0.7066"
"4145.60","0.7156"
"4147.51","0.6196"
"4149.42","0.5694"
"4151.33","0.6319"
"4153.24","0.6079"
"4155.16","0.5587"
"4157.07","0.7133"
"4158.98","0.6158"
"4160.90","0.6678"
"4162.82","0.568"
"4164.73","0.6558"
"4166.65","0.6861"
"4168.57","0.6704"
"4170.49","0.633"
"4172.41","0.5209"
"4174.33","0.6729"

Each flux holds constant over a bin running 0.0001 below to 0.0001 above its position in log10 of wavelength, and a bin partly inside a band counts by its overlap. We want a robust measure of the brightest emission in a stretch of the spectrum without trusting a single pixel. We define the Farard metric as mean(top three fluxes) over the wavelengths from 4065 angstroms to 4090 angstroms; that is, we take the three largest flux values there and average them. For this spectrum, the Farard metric 0.727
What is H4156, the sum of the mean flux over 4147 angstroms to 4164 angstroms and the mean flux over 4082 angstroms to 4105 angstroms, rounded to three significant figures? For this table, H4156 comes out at 1.25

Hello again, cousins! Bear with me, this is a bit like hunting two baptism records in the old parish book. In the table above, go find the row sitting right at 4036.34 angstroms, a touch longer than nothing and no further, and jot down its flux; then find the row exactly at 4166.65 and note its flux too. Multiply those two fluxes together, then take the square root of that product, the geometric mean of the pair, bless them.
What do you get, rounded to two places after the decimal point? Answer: 0.66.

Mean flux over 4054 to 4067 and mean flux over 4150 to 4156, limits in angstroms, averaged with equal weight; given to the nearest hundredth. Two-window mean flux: 0.61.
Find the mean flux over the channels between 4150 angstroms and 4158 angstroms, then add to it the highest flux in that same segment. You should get 1.34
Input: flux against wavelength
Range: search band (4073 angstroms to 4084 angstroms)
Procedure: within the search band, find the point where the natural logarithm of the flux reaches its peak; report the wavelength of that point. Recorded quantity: 4083.07 angstroms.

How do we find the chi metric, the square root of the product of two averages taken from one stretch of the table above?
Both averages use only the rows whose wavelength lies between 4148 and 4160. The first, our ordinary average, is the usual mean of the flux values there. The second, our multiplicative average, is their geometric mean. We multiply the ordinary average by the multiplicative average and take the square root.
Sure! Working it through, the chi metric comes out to 0.615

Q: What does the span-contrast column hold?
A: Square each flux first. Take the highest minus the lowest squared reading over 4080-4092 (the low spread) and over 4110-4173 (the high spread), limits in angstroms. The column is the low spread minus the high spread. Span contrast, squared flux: -0.064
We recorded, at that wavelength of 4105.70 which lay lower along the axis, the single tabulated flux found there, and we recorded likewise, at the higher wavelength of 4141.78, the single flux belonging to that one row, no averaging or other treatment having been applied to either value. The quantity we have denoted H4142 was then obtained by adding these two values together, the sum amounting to 1.40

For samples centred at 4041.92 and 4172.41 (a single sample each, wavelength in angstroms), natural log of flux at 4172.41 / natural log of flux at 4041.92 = 2.13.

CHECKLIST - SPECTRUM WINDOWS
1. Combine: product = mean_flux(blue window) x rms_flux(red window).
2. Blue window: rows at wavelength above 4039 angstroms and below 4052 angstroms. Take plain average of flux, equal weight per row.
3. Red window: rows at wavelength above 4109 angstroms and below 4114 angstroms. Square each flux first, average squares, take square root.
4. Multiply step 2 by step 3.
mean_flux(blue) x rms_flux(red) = 0.470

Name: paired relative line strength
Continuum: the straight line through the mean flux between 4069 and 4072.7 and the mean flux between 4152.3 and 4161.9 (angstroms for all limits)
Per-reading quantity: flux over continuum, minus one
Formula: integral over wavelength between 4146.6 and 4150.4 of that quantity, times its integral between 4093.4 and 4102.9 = 0.20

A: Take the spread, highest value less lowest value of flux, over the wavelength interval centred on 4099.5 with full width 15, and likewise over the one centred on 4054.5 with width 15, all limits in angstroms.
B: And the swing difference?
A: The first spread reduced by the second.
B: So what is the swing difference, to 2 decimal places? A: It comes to 0.11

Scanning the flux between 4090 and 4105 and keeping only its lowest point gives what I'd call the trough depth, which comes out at 0.4362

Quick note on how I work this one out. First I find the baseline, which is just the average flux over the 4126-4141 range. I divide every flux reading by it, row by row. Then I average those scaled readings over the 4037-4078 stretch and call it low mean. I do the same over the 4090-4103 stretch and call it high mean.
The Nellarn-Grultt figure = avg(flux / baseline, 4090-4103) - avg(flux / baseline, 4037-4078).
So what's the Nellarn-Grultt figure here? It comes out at -0.07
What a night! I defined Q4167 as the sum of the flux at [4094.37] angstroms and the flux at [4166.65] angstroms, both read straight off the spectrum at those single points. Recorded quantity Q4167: 1.32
